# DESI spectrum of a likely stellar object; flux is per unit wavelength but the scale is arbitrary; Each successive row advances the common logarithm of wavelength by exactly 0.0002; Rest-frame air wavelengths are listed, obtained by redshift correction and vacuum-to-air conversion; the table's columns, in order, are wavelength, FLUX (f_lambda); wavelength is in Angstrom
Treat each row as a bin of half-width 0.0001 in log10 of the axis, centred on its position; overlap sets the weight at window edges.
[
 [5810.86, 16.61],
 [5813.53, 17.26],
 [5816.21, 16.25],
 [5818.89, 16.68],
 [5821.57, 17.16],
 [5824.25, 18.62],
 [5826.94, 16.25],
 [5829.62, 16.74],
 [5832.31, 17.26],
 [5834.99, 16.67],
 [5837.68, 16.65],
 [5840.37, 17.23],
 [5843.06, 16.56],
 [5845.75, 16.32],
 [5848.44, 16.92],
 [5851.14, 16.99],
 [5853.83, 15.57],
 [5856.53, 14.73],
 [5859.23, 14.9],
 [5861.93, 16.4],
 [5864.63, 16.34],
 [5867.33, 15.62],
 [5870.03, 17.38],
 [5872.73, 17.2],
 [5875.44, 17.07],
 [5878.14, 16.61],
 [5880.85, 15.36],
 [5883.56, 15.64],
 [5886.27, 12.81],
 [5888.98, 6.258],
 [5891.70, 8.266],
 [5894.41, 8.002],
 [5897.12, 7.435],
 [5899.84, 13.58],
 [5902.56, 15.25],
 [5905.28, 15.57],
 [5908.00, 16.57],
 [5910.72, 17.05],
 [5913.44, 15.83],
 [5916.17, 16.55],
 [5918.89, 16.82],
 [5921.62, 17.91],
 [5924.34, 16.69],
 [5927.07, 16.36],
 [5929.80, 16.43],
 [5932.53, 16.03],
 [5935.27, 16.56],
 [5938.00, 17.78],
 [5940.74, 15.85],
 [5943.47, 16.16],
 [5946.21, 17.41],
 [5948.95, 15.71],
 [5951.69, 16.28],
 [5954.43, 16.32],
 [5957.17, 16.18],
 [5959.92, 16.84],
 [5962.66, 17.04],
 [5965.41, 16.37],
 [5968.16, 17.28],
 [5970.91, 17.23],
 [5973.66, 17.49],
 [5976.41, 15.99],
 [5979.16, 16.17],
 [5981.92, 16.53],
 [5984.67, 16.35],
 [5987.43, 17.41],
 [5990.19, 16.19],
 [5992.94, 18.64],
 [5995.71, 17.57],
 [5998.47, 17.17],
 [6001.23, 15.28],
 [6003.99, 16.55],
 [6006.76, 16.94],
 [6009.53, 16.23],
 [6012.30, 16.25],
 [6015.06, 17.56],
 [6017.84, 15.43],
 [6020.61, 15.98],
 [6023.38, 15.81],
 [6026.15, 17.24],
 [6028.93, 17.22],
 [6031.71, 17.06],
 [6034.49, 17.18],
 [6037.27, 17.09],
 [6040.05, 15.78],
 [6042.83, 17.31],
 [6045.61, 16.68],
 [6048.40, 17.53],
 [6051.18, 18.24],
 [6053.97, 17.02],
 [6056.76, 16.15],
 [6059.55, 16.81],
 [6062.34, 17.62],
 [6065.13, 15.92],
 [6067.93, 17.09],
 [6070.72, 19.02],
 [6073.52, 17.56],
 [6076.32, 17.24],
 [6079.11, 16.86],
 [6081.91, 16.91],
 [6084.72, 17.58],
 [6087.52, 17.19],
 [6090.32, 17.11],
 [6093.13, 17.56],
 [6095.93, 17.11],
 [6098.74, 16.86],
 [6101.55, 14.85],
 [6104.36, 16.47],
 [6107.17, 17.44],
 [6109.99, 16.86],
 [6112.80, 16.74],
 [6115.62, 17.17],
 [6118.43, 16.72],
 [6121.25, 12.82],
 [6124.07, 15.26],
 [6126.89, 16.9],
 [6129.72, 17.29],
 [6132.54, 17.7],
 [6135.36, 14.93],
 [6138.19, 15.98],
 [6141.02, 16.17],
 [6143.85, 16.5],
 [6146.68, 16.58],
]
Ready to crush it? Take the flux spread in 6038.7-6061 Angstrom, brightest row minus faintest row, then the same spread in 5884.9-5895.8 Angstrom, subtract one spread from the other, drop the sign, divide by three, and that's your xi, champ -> 1.4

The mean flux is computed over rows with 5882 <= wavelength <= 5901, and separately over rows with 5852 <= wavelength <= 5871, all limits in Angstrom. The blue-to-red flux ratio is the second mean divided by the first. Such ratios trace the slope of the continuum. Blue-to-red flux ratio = 1.54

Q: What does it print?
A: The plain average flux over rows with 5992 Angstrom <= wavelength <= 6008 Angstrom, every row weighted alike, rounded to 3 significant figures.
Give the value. 17.0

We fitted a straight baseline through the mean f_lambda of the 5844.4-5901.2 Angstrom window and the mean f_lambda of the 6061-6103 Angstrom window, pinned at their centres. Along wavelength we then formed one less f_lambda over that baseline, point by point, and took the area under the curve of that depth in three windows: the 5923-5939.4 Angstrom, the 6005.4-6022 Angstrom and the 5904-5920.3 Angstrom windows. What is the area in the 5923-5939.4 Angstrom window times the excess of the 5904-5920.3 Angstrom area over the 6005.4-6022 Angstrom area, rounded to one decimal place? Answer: 2.7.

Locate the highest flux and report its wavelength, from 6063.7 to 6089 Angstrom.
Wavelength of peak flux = 6070.72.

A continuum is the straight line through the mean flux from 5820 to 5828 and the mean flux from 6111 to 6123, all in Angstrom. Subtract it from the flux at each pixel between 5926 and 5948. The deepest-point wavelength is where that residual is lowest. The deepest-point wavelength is 5940.74 Angstrom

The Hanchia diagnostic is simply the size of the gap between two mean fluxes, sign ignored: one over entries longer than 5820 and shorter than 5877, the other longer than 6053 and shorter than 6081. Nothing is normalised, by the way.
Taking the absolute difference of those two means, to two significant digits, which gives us 0.53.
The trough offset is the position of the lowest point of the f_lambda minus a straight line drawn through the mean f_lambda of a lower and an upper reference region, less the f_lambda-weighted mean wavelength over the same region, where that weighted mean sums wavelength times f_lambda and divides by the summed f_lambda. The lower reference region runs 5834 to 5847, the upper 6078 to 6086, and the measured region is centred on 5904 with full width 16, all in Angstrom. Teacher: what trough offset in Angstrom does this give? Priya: -7.7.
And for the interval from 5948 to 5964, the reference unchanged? -7.0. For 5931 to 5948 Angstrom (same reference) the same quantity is 1.3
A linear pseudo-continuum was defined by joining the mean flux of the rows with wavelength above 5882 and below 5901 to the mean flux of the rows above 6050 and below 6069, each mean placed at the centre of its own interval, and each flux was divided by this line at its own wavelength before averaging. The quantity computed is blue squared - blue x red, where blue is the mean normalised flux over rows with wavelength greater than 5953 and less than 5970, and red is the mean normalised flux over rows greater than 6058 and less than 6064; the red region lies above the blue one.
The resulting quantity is 0.3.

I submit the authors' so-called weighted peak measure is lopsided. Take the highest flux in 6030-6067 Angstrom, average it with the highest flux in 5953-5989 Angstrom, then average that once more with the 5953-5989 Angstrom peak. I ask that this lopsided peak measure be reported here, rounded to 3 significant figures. 17.7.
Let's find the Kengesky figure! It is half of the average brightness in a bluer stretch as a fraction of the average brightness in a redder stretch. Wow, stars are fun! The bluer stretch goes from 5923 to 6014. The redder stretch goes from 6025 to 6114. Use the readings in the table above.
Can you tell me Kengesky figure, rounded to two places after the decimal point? 0.49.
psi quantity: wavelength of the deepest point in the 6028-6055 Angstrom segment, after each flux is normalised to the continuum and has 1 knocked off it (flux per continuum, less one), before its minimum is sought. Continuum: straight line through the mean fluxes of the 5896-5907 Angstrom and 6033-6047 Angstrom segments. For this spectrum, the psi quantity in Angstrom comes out 6040.05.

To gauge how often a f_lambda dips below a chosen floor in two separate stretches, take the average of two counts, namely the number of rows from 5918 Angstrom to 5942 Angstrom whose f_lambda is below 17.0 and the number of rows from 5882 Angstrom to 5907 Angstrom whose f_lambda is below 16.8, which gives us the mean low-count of 8.00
